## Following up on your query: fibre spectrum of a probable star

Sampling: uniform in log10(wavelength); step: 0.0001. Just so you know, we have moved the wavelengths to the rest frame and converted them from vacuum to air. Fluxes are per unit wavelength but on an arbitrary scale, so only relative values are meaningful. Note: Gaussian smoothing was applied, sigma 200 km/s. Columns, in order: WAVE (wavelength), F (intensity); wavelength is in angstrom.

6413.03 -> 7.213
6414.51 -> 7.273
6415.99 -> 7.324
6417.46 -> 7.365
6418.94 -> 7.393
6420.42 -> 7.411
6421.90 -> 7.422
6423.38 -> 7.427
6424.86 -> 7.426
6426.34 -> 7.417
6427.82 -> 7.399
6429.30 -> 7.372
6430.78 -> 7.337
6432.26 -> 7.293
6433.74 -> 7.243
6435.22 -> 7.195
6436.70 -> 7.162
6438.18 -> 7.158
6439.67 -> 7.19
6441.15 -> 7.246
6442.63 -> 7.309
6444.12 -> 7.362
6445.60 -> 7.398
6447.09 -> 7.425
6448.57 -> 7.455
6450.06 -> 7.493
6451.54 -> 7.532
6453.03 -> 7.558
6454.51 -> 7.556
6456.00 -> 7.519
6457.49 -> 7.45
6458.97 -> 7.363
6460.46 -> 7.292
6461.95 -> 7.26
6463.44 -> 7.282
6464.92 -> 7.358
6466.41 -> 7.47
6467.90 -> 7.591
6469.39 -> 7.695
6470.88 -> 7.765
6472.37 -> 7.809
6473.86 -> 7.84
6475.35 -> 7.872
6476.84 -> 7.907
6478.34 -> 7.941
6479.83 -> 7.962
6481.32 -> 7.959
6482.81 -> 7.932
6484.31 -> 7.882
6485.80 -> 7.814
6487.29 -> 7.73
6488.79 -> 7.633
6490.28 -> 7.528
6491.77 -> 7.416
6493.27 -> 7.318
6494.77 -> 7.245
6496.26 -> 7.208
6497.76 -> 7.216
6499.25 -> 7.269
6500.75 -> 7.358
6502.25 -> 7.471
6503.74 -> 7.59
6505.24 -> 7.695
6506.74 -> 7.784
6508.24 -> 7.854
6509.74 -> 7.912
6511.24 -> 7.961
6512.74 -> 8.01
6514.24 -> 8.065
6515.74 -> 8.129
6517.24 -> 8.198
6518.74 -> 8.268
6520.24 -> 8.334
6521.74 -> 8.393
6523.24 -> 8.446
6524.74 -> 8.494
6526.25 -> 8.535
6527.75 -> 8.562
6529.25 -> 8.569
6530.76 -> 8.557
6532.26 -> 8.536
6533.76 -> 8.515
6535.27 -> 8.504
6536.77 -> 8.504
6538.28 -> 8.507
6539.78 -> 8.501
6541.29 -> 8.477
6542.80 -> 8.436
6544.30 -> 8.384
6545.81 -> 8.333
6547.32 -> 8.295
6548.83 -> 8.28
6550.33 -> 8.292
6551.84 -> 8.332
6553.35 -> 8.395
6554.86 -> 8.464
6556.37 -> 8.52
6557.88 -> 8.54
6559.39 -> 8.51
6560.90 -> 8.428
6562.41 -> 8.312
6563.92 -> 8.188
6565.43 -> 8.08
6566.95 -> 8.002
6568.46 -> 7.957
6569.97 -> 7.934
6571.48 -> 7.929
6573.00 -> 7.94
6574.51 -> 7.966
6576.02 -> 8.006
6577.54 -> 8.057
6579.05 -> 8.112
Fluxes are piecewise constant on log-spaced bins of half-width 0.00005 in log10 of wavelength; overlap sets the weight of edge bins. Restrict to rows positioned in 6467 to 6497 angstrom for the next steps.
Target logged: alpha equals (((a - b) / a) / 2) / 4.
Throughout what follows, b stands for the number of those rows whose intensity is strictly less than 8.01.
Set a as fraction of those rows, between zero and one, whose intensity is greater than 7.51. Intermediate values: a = 0.80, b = 20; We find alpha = -3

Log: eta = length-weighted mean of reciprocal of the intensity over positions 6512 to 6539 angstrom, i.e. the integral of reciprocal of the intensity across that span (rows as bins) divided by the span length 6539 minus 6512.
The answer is 0.119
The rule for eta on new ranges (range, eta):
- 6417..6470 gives 0.135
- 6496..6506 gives 0.135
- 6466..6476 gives 0.129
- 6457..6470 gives 0.135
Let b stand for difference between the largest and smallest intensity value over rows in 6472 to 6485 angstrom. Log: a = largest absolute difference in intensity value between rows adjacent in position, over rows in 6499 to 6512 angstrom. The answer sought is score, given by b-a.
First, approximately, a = 0.119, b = 0.153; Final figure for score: 0.03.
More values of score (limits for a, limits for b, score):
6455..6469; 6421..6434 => 0.06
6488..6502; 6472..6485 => 0.04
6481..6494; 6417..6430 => -0.05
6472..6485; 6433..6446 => 0.19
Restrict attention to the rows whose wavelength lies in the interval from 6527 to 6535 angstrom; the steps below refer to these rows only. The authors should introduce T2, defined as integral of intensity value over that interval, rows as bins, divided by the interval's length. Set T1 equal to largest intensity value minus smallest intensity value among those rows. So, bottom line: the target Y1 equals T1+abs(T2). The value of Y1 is 8.6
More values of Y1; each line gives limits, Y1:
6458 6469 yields 7.7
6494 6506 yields 7.9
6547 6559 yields 8.7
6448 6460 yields 7.7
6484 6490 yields 8.0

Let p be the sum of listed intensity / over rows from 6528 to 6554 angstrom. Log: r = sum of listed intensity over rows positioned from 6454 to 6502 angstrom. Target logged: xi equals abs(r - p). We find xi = 99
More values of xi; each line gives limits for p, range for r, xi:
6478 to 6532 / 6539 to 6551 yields 217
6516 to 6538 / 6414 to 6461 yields 117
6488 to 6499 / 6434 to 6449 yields 21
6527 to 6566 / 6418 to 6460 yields 13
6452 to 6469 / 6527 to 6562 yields 113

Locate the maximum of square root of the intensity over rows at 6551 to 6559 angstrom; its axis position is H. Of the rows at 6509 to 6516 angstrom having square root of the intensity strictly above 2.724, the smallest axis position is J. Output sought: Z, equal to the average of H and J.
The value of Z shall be 6533.8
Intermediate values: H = 6557.88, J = 6509.74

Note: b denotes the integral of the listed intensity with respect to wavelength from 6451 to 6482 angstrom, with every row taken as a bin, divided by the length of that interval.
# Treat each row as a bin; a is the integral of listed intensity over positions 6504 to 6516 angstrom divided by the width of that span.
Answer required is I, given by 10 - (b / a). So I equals 9.04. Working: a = 7.9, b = 7.62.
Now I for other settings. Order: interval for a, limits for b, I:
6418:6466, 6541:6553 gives 8.87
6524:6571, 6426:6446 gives 9.13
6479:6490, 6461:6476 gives 9.03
